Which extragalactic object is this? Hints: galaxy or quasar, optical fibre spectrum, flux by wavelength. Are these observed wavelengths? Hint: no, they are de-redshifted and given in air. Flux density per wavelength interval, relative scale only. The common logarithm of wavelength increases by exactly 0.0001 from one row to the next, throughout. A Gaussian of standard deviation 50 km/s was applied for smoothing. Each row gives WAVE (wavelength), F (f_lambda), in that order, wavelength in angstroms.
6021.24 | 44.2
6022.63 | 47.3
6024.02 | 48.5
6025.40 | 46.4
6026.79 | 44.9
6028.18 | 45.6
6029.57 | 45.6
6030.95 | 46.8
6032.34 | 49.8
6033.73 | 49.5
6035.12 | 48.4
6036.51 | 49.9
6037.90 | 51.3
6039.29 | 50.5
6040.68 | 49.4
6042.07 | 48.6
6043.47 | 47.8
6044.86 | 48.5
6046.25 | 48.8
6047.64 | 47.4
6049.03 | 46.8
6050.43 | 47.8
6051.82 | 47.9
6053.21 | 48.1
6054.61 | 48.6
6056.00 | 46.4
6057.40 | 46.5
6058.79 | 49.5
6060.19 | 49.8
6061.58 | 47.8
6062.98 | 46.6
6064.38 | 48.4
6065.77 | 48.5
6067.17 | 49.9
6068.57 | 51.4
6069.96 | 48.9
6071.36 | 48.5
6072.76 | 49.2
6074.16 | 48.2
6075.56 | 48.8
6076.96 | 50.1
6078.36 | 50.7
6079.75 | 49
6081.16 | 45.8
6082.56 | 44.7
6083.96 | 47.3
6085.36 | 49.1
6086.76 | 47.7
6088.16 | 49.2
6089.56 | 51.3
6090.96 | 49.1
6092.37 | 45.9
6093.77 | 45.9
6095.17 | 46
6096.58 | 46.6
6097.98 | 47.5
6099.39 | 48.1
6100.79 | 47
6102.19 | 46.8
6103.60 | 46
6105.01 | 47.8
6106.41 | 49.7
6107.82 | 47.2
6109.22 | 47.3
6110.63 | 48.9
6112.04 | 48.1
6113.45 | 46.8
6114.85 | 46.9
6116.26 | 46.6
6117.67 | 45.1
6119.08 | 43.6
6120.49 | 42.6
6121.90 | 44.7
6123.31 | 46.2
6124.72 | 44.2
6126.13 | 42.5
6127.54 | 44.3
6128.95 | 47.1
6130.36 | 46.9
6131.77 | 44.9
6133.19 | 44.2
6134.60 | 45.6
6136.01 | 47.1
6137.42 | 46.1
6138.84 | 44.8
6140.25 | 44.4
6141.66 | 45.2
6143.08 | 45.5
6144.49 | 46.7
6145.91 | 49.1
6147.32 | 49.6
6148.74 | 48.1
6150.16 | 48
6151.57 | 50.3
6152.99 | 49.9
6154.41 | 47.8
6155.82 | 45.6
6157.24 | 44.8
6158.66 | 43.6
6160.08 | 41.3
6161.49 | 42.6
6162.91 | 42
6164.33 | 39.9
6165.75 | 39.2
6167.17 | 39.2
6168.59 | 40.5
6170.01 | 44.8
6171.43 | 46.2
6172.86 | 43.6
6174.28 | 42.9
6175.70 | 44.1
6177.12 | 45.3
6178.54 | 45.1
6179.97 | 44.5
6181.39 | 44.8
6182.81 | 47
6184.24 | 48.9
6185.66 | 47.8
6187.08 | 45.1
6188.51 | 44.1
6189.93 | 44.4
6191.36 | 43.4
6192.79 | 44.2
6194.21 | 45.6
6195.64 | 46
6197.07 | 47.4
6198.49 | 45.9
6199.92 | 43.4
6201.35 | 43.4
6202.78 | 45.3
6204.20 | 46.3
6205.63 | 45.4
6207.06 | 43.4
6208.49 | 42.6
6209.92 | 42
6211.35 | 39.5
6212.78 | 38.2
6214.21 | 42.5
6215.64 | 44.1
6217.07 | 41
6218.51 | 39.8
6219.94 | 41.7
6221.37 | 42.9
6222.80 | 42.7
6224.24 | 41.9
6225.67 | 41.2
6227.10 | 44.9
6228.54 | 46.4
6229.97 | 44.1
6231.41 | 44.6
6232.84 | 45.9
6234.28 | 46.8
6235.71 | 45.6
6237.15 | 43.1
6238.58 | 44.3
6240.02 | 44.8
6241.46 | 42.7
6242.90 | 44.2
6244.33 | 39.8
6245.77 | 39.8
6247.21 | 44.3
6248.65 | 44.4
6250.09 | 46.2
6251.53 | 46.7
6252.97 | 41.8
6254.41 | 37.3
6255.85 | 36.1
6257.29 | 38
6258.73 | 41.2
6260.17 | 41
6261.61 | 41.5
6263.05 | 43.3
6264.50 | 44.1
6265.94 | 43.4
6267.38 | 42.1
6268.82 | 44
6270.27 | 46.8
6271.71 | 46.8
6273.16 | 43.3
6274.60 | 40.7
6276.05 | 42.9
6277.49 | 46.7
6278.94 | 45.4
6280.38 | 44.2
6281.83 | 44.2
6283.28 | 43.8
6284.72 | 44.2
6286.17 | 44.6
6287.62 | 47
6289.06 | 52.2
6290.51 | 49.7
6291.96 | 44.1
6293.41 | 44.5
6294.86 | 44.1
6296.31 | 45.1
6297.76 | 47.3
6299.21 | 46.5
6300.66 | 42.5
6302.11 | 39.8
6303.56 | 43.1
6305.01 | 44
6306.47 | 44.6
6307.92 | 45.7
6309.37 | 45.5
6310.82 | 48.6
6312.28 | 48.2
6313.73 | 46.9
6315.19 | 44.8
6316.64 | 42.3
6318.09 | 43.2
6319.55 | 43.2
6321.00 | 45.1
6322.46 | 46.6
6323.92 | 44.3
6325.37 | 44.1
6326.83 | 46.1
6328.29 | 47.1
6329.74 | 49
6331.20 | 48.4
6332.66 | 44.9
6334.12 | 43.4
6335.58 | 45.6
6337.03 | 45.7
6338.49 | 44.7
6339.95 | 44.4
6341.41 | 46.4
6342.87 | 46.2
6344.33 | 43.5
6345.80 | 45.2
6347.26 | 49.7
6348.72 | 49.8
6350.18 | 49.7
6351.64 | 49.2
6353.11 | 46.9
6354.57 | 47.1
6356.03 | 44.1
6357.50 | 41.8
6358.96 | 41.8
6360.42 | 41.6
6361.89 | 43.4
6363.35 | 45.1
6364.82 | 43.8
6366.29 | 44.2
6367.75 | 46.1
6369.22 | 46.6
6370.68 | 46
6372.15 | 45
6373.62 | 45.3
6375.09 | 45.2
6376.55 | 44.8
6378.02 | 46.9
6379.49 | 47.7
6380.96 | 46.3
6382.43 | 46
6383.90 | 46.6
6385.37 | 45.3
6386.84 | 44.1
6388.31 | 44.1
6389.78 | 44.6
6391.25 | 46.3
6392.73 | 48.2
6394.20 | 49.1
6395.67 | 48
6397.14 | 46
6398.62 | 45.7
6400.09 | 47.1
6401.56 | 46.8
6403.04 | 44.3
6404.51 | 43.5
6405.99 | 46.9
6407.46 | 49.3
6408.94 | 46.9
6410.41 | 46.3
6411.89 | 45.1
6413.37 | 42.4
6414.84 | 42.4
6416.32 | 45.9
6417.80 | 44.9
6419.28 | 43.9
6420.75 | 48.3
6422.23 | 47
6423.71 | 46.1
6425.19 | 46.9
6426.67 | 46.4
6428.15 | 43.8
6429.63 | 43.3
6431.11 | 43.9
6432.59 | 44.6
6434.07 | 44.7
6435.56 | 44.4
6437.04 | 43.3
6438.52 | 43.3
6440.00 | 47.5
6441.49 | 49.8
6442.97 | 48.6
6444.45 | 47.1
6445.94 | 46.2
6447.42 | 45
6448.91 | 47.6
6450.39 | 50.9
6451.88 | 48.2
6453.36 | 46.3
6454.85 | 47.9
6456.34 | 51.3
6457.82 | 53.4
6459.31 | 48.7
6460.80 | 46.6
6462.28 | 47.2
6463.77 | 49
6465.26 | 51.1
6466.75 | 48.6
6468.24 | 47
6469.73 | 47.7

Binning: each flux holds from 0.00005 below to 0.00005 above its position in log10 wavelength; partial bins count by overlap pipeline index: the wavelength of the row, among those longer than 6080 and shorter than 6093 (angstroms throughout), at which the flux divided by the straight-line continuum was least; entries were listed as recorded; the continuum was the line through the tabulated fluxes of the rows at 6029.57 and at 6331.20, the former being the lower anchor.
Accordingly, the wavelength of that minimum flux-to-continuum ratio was 6082.56 angstroms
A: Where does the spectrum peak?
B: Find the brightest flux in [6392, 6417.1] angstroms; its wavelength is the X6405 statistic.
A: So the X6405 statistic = 6407.46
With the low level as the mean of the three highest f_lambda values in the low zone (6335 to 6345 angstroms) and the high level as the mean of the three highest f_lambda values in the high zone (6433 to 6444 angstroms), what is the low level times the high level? 2242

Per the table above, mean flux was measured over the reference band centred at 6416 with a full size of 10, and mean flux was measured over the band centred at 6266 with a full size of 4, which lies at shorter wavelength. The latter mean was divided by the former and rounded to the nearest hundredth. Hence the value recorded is 0.97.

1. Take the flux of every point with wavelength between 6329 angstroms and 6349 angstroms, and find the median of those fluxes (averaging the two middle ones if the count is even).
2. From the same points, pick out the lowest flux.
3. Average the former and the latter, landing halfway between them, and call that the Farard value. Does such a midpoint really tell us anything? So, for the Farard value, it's 44.5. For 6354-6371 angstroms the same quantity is 42.9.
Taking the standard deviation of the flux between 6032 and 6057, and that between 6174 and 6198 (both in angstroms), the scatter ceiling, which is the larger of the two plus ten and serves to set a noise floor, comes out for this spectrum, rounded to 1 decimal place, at 11.6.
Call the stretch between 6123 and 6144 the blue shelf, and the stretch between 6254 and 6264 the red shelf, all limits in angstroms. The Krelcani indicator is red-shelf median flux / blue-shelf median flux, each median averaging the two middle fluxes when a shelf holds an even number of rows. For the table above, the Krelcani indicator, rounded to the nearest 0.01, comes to 0.91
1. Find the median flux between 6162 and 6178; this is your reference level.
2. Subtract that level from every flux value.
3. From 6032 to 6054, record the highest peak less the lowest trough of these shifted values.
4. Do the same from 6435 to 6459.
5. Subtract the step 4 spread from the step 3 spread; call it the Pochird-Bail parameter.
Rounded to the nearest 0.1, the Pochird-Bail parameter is -5.6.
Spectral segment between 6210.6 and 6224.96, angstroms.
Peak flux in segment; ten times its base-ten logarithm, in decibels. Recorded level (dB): 16.44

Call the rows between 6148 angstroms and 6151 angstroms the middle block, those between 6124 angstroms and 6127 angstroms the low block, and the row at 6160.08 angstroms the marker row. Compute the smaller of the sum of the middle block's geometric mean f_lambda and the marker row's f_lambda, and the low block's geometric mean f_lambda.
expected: 43.3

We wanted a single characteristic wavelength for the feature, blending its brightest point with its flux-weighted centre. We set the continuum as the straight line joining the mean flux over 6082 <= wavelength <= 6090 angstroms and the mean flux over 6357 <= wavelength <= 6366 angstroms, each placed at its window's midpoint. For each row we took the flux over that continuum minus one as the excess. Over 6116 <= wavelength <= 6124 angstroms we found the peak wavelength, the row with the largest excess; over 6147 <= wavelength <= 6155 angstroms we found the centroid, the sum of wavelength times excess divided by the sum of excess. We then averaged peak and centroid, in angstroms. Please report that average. 6133.6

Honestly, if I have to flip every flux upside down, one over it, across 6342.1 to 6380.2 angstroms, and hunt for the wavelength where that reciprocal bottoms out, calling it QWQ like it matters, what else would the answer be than 6348.72 angstroms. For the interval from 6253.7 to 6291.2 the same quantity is 6289.06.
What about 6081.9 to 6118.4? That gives 6089.56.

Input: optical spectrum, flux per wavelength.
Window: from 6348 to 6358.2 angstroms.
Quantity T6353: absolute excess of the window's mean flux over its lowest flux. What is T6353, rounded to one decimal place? 5.1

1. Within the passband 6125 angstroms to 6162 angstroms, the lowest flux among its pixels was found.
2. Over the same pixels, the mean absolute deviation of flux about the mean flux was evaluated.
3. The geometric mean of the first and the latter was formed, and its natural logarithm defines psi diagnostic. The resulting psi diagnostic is 2.18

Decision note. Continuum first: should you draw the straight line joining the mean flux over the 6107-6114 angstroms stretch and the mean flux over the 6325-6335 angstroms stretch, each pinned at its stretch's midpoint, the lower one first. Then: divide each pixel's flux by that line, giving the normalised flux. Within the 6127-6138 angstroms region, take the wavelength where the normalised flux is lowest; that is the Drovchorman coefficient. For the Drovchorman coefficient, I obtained 6133.19 angstroms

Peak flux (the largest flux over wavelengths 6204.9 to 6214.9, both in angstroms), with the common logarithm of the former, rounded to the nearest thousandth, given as 1.657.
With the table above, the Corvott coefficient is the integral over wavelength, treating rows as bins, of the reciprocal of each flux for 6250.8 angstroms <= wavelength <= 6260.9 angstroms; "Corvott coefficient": 0.252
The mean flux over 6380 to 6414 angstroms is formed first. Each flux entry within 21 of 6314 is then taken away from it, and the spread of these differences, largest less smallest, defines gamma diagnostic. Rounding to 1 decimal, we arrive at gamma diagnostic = 9.2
